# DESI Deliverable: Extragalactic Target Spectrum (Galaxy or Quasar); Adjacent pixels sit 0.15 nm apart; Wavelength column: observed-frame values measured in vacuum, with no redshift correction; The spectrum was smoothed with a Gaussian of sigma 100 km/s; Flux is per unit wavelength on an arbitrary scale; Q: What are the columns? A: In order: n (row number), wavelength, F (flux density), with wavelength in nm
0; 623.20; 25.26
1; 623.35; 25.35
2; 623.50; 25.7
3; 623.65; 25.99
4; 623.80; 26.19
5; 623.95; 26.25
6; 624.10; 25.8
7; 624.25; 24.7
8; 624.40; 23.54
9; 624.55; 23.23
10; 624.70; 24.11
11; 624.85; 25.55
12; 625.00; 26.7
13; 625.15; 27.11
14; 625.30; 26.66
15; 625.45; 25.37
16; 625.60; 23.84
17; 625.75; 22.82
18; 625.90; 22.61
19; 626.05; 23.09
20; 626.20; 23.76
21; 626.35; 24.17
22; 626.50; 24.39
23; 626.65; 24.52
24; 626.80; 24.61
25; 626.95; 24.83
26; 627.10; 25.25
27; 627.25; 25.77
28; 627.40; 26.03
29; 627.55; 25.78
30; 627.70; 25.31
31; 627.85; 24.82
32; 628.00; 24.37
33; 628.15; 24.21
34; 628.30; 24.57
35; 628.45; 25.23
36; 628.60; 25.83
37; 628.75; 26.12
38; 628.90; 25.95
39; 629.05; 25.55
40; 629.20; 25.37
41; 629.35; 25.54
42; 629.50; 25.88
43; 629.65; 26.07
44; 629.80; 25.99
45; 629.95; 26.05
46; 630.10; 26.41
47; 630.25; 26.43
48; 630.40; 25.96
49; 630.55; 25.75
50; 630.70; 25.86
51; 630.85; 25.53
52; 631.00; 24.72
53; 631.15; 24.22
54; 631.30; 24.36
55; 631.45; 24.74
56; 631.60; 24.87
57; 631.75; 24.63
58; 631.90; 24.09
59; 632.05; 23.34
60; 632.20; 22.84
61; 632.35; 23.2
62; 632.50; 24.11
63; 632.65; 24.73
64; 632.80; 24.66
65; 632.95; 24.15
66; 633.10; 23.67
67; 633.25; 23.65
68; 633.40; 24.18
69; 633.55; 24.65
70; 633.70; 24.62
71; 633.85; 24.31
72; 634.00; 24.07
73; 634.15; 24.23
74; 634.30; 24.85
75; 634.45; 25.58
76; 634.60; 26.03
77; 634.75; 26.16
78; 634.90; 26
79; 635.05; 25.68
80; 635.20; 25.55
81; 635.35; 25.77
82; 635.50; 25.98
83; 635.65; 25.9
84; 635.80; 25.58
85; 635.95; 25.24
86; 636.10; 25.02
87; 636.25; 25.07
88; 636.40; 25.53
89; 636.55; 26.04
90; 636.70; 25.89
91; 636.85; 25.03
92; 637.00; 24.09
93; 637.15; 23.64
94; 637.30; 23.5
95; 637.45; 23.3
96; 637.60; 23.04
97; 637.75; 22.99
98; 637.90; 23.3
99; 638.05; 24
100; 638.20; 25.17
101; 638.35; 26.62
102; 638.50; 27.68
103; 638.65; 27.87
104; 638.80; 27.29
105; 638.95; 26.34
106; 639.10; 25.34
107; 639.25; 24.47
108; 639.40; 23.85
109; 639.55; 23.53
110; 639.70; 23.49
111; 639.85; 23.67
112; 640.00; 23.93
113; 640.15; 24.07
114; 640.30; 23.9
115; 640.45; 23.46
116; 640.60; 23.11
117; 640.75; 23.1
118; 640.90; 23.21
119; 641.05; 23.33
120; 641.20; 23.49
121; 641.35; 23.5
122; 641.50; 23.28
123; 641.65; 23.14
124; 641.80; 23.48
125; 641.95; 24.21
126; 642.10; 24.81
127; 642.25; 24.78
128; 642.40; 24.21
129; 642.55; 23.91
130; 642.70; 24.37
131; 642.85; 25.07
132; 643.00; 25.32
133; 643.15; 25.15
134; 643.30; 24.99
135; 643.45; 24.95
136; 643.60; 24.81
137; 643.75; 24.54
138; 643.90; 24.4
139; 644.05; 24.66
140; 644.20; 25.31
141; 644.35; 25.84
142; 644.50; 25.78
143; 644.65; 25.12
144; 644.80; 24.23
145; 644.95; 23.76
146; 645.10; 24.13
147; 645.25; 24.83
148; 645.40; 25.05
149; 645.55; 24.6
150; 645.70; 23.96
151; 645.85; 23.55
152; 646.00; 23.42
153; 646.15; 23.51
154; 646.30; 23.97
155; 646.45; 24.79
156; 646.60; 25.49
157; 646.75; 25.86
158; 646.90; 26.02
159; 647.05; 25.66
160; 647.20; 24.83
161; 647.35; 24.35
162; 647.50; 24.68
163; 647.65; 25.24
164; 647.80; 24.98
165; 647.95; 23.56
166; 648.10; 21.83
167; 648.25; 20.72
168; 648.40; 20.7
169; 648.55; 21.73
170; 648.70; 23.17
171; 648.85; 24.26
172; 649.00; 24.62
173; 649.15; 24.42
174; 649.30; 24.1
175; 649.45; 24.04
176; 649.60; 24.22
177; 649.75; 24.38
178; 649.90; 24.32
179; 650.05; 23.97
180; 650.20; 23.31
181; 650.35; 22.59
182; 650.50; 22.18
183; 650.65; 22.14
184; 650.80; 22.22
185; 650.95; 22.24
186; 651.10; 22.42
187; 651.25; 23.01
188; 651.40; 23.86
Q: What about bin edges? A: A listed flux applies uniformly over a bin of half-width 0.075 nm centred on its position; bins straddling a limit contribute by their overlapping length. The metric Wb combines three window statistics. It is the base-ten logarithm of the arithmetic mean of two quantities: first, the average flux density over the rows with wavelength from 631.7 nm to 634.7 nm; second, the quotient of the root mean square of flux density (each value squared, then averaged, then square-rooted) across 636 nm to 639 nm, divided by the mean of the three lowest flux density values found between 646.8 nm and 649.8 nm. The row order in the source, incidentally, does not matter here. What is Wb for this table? 1.11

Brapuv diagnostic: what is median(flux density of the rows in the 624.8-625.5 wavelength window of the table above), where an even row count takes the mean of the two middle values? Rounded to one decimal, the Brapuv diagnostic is 26.7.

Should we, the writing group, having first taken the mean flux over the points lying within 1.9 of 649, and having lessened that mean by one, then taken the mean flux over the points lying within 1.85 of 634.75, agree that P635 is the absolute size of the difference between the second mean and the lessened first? 2.6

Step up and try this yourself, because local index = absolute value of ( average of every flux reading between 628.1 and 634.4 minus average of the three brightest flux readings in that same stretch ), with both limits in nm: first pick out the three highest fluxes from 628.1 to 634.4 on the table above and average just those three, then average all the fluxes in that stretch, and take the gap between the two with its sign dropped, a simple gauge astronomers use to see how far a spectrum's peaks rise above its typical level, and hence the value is 1.4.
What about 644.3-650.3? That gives 1.7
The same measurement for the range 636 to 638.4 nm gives 1.7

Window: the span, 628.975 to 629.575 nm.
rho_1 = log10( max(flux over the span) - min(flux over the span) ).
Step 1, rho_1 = -0.29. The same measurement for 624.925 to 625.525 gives 0.24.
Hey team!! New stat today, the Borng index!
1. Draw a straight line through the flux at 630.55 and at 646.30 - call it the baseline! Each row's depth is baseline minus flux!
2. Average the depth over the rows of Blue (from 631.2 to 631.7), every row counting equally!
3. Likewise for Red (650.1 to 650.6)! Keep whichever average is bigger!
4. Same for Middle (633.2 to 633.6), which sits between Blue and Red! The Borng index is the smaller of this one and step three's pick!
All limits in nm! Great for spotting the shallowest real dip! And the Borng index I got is 1.0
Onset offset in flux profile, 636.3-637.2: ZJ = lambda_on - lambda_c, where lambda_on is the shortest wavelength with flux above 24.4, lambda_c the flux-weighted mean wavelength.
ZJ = -0.37 nm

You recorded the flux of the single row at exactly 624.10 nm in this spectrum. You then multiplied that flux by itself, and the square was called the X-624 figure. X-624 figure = 666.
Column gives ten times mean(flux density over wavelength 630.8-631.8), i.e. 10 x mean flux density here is 247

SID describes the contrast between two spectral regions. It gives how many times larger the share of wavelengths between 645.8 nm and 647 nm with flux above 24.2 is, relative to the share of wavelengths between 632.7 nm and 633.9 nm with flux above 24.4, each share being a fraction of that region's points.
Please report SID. 1.3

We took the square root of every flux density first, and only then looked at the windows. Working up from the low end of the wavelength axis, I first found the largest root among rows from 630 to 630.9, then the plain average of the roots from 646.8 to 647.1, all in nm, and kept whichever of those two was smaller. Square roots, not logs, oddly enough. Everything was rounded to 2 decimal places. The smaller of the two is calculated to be 5.08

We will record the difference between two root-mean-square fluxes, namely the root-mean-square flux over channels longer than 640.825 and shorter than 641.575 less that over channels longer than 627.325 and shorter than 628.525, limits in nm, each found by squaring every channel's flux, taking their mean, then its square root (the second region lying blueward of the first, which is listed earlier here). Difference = -2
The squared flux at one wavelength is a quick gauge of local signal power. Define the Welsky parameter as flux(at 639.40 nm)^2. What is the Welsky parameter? 569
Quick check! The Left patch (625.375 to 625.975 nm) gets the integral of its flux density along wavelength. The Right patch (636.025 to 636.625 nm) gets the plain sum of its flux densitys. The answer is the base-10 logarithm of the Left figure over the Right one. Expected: -0.855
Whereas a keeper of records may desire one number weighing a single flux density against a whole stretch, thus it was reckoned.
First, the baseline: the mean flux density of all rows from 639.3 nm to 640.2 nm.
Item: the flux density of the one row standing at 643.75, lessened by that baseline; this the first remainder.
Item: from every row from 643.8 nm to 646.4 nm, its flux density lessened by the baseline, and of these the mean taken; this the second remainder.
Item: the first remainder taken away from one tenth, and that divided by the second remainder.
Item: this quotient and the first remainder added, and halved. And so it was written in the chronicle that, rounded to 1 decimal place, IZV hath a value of -0.1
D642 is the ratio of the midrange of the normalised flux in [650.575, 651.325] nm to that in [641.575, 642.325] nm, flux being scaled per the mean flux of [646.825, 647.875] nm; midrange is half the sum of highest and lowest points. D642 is 0.94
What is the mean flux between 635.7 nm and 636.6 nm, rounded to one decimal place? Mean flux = 25.4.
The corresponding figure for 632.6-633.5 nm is 24.2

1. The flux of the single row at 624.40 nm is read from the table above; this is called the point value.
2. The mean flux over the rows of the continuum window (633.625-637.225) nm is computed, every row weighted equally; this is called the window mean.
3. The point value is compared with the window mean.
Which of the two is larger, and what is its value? 25.2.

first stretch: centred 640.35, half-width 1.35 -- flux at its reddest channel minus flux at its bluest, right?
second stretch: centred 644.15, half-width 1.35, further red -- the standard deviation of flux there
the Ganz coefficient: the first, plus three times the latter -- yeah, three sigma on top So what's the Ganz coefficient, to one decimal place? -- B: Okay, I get -0.6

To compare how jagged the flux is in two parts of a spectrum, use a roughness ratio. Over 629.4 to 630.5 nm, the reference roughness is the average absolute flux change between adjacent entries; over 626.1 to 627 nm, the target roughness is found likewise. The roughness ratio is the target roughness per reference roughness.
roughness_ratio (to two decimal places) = 1.09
